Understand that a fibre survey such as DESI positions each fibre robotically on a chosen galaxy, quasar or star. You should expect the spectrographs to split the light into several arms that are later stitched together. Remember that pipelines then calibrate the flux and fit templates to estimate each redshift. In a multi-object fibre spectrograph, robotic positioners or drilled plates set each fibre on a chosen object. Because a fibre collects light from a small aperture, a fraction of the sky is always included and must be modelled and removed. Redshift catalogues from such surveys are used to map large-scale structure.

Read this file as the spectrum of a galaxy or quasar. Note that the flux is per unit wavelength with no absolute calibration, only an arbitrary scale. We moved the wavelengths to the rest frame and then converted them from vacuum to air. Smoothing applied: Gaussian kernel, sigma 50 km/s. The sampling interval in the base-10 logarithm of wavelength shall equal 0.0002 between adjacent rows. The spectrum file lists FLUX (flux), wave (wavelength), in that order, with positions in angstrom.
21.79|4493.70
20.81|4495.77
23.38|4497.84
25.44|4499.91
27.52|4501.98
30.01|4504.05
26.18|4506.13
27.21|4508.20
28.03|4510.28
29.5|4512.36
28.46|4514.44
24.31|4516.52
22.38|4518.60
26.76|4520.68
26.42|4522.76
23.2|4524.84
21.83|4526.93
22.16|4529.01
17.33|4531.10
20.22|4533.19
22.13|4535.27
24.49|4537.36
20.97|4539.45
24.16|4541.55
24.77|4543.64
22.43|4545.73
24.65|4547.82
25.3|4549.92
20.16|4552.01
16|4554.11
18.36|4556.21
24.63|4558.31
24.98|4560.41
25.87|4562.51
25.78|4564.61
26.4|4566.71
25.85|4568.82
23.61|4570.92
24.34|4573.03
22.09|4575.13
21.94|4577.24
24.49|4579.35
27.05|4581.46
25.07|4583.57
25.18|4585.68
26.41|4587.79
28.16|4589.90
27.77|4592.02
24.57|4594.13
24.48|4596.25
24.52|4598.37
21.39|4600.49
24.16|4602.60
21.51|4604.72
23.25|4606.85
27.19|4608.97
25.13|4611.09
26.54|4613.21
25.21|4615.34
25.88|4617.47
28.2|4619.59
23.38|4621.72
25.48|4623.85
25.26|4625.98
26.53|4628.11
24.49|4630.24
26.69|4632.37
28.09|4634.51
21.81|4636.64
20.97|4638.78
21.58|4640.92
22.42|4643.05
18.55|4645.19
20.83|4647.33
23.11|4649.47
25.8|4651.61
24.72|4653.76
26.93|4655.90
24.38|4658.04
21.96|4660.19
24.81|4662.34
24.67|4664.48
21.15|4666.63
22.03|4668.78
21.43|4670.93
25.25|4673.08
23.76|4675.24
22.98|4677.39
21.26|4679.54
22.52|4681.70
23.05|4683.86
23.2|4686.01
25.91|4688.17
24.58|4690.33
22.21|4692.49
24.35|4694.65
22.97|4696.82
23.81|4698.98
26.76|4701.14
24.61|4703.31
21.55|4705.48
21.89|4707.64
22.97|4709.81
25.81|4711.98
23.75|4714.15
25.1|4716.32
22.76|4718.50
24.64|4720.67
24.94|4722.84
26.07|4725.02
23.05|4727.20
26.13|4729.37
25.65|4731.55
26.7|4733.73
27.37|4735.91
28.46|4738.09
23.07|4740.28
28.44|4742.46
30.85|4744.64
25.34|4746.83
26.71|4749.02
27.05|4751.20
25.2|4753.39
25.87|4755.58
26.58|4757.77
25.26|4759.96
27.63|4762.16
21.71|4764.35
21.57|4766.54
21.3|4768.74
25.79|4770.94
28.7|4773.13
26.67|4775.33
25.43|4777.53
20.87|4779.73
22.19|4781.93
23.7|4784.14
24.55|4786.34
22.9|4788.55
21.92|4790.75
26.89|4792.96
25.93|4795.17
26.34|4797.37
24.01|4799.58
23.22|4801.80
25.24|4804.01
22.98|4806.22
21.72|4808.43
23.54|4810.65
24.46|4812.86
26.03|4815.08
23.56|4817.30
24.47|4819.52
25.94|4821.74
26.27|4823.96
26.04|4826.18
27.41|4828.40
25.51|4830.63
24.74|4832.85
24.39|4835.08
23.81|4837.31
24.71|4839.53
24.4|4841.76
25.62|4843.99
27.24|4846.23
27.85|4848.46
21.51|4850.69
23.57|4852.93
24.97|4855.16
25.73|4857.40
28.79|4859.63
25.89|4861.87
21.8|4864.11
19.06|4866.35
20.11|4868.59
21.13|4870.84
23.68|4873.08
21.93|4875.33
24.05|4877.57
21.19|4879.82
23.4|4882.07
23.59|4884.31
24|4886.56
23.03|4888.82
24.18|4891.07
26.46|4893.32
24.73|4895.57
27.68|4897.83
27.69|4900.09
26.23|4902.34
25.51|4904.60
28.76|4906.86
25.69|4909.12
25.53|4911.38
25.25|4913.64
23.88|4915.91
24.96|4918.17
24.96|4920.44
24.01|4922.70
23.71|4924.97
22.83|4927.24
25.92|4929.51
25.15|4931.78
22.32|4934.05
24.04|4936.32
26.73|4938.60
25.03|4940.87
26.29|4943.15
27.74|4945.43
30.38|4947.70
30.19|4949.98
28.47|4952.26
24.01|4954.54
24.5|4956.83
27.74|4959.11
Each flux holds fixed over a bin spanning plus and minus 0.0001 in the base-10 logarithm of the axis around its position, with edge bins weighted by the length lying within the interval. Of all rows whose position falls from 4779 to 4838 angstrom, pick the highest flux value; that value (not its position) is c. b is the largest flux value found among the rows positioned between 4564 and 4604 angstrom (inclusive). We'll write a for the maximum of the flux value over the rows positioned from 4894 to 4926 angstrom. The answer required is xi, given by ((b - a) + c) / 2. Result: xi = 13.4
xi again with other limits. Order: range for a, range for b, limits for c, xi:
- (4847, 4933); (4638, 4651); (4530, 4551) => 9.8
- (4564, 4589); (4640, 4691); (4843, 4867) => 14.3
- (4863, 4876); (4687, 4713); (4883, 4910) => 15.9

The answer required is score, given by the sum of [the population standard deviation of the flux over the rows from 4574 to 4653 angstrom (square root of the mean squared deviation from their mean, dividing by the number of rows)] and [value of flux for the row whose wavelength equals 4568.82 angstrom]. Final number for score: 28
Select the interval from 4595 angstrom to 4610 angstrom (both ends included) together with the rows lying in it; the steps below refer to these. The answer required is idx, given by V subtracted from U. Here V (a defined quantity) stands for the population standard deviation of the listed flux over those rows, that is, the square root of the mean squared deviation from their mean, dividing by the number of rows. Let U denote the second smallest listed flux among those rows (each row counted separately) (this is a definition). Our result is 19.7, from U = 21.51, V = 1.85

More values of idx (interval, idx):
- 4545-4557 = 15.0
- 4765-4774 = 18.5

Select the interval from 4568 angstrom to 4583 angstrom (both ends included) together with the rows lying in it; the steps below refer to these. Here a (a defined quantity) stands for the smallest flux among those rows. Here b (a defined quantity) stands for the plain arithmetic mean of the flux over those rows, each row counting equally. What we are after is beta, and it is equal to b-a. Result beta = 2.3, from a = 21.94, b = 24.2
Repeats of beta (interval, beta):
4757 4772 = 3.0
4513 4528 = 2.9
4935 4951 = 3.2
